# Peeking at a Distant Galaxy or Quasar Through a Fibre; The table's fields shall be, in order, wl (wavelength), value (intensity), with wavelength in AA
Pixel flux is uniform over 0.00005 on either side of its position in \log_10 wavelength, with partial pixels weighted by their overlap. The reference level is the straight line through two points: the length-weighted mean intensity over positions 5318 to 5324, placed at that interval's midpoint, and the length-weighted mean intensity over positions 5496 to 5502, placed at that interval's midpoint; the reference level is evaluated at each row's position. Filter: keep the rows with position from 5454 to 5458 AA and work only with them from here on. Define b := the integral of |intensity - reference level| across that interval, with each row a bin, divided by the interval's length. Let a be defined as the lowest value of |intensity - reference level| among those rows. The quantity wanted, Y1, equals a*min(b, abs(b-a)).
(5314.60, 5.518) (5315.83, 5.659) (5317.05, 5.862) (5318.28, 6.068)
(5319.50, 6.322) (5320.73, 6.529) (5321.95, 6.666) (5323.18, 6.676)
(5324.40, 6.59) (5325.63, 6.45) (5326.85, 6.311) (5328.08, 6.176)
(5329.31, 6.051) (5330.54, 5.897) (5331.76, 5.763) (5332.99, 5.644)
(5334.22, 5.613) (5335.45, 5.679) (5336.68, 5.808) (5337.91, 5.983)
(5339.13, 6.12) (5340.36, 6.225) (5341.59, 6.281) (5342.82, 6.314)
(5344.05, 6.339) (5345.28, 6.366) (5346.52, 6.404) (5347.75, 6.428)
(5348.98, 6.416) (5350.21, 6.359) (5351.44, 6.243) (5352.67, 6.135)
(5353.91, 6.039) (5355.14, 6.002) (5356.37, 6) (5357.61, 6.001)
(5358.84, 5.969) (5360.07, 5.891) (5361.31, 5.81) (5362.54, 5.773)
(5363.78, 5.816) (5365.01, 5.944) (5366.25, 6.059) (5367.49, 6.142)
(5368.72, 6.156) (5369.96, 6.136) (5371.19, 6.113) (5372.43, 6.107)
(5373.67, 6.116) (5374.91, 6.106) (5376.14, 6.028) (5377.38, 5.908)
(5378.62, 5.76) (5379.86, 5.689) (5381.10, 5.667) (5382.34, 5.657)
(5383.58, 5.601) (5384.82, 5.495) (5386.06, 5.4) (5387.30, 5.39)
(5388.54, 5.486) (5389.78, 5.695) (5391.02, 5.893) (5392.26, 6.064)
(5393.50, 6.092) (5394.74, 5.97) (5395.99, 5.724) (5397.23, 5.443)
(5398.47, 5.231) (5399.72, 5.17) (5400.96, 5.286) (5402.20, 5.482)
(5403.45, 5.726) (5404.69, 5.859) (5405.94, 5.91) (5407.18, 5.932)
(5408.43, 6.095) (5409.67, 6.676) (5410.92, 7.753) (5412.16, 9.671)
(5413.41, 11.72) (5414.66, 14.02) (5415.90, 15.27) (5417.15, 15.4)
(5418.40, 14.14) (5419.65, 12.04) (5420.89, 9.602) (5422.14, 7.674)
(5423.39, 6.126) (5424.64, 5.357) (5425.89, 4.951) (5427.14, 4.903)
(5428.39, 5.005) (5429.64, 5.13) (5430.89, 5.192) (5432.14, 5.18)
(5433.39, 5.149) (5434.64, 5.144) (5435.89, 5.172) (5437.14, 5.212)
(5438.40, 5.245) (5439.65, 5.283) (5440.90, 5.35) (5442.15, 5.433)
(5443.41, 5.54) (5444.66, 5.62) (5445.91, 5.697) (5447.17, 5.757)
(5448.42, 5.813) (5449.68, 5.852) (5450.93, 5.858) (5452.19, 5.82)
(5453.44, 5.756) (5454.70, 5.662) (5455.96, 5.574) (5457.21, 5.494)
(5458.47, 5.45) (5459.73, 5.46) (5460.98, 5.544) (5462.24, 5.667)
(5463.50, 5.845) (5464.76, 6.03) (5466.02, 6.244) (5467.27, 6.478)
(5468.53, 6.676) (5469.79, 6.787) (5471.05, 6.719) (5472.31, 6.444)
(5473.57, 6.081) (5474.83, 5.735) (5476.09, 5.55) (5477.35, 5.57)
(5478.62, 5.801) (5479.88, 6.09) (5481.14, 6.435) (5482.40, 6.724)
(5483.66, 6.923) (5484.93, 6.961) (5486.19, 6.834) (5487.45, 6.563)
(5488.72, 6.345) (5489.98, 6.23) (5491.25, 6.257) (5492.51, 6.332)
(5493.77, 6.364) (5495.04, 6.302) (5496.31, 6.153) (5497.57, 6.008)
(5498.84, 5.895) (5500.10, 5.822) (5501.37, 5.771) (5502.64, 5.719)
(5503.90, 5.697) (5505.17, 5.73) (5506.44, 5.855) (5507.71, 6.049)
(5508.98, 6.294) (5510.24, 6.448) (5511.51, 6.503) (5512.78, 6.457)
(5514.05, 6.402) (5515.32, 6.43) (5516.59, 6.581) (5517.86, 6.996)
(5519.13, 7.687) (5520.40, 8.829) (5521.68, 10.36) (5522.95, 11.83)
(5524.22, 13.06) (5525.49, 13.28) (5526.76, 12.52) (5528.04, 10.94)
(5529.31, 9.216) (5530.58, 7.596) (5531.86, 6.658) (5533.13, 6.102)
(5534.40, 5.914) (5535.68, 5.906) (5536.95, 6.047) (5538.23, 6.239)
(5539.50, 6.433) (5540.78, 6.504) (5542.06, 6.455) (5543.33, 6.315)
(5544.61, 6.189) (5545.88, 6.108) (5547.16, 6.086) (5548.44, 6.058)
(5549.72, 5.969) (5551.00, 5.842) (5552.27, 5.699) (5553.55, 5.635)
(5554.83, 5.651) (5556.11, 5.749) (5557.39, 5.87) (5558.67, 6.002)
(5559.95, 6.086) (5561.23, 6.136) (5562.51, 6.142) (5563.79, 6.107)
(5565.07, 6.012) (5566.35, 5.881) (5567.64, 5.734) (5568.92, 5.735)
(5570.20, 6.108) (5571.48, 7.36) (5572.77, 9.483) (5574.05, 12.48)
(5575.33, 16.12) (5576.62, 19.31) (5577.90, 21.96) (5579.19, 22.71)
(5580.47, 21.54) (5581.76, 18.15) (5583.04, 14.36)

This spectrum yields 0.033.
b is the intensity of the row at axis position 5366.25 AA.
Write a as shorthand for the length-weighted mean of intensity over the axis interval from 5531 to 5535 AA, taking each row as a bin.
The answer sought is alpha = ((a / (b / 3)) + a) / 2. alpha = 4.7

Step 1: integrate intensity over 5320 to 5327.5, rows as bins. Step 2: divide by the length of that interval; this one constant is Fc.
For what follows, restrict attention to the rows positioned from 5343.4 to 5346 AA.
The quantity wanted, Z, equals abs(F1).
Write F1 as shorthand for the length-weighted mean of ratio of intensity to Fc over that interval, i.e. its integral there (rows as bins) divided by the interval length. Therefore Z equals 0.97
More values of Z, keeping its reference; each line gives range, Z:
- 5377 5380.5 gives 0.88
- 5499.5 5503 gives 0.88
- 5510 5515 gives 0.99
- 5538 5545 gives 0.97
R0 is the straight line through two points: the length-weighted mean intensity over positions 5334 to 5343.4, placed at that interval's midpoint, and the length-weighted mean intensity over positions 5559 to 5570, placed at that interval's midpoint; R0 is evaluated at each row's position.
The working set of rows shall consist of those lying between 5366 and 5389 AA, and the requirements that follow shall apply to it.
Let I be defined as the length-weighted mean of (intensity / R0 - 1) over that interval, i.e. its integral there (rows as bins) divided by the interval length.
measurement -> -0.03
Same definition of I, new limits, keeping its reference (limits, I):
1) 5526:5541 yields 0.27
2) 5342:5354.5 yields 0.05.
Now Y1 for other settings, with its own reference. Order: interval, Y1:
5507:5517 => 0.054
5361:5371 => 0.031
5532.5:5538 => 0.010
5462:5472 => 0.000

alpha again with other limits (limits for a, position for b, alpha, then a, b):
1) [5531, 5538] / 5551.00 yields 4.7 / 6.17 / 5.842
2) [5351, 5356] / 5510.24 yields 4.5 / 6.10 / 6.448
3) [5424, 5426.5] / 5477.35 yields 4.0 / 5.16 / 5.57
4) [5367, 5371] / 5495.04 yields 4.5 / 6.16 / 6.302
